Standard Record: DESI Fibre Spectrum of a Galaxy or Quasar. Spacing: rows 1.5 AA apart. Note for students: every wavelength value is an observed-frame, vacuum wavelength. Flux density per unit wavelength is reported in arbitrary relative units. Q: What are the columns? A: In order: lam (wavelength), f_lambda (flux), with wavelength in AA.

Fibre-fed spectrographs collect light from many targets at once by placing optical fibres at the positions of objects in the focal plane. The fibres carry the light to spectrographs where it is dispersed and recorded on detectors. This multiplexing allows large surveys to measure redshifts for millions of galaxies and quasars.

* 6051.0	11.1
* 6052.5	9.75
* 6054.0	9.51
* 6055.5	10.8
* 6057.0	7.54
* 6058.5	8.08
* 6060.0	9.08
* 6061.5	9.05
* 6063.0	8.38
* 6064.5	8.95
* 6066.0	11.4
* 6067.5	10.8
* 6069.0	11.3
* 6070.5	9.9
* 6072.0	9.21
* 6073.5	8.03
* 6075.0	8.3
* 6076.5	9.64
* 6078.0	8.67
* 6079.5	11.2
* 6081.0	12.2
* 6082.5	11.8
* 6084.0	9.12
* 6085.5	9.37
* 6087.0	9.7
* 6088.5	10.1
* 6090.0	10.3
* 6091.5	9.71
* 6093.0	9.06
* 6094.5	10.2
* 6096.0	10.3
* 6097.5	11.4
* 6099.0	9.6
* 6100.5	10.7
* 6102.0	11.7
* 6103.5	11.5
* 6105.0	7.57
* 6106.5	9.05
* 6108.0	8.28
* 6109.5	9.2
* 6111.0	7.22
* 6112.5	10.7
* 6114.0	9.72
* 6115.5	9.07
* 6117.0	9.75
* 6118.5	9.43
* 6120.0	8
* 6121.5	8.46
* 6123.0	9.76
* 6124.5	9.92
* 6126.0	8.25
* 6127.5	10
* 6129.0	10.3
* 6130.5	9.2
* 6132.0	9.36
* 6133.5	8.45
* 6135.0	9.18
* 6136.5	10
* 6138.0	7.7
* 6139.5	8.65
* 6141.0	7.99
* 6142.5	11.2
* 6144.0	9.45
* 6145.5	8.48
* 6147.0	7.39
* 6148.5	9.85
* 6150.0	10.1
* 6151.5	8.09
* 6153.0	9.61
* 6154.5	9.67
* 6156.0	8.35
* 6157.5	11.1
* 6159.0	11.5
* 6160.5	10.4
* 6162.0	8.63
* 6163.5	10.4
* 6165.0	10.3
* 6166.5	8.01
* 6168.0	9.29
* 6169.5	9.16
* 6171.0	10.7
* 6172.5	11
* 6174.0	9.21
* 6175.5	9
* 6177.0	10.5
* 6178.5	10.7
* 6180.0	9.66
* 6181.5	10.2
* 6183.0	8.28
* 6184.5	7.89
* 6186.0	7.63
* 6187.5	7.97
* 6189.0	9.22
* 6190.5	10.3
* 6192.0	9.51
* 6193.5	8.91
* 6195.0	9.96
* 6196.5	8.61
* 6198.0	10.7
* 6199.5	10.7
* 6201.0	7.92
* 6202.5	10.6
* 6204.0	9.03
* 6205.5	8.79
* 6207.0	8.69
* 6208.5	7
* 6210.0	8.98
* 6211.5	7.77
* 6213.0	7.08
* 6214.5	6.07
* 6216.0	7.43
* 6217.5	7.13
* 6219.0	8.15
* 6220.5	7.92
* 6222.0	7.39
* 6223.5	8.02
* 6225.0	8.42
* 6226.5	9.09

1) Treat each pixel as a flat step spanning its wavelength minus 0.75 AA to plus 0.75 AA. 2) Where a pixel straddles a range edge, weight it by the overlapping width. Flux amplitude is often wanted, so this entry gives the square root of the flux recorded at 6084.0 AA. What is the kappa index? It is 3.02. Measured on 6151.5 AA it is 2.84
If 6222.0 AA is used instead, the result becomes 2.72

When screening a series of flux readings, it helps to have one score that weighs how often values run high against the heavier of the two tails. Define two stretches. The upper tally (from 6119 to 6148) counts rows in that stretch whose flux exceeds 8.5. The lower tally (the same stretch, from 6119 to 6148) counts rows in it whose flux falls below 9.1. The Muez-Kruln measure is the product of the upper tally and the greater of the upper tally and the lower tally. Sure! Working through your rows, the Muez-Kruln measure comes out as 121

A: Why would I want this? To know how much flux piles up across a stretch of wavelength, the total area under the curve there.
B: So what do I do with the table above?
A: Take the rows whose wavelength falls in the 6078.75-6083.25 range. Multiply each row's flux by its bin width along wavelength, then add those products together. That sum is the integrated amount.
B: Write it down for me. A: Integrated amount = 52.8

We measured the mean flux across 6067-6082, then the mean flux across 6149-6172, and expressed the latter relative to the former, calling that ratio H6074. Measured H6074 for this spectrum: 0.976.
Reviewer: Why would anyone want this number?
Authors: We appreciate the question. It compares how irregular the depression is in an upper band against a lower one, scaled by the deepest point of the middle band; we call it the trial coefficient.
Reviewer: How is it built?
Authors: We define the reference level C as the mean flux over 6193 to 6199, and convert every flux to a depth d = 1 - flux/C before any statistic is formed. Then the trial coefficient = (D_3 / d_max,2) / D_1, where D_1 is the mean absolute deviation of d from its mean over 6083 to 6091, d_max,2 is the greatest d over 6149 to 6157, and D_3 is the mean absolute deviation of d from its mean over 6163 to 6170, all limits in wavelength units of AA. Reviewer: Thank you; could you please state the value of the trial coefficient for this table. 12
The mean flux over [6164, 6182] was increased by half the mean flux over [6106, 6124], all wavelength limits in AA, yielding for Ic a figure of 14.3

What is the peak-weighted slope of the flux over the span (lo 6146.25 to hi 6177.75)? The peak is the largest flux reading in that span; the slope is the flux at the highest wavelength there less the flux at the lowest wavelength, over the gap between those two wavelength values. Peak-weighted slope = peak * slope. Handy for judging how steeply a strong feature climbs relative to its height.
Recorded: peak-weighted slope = 1.2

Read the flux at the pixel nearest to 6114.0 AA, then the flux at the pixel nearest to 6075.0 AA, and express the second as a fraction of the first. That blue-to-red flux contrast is 0.85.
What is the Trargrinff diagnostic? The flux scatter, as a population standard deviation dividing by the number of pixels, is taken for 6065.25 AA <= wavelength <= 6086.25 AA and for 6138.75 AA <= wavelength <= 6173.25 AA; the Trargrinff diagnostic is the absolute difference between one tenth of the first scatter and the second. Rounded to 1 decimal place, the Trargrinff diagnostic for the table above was 1.0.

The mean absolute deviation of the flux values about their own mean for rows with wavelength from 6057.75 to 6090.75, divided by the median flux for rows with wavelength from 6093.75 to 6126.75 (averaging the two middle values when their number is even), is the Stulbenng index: 0.106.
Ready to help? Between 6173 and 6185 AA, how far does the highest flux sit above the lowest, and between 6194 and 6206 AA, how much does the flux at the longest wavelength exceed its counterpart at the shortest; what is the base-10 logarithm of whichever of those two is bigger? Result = 0.45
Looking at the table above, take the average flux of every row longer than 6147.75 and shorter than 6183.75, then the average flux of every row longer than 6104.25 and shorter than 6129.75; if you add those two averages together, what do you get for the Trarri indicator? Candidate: 18.8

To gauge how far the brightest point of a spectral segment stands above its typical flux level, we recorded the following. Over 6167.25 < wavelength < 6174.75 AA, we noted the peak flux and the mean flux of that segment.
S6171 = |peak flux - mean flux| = 1.1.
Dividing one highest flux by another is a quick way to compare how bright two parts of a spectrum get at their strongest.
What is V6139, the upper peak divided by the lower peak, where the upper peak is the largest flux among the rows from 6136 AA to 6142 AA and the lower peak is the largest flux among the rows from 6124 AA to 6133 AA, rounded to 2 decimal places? 0.97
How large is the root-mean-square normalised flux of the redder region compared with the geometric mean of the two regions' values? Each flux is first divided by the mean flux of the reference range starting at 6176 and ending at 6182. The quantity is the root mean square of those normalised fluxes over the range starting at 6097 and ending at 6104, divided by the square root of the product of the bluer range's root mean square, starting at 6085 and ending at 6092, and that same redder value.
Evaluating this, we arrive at 1.06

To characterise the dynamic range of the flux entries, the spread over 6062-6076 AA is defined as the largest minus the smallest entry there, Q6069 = 3.4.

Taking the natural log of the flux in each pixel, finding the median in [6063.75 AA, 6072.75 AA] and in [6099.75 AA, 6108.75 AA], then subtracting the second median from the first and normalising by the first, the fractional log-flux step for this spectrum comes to 0.021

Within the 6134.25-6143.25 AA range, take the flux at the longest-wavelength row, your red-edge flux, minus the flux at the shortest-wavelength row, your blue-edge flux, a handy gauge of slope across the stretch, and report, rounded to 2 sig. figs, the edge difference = 2.0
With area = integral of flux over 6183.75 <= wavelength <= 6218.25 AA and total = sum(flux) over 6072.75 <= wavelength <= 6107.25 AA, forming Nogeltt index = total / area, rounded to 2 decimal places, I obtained 0.77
